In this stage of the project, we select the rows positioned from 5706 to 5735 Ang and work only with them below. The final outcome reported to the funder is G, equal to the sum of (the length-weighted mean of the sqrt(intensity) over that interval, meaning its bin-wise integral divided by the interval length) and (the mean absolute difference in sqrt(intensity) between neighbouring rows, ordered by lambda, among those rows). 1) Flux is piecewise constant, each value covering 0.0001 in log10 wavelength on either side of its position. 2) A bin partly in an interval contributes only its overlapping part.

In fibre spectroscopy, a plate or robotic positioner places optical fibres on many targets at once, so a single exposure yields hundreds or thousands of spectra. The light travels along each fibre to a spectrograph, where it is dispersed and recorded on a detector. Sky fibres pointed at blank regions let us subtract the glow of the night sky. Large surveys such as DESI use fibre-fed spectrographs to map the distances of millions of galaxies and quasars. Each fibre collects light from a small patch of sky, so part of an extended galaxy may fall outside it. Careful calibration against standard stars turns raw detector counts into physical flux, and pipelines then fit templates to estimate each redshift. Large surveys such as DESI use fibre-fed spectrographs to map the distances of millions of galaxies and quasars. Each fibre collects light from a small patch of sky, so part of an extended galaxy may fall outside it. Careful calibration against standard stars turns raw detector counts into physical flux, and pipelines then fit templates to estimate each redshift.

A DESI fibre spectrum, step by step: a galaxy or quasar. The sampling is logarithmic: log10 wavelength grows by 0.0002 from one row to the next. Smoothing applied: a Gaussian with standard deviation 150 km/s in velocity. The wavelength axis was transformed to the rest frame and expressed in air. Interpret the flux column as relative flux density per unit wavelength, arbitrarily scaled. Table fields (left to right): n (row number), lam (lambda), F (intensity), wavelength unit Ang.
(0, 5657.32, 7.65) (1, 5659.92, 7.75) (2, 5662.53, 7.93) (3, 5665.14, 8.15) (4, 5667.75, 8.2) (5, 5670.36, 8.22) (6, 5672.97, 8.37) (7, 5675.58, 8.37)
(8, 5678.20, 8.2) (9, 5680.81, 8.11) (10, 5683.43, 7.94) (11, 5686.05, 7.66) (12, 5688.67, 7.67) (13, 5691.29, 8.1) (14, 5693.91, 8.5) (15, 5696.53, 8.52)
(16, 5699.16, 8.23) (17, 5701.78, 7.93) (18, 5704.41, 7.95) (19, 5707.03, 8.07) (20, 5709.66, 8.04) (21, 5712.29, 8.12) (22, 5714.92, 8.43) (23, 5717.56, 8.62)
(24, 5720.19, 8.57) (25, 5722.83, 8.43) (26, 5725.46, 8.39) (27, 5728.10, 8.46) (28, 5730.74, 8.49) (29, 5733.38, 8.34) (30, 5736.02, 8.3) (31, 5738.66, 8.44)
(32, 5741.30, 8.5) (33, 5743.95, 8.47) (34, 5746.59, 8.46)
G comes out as 2.910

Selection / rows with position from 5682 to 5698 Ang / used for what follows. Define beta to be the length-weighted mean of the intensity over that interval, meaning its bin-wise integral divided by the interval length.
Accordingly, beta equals 8.06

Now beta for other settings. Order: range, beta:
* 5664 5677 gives 8.26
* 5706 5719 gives 8.26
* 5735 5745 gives 8.43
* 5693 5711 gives 8.17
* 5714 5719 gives 8.53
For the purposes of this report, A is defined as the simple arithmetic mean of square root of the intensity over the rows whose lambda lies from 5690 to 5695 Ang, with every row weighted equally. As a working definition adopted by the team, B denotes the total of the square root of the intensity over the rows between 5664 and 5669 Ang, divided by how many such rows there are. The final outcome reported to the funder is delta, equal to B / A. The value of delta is 0.99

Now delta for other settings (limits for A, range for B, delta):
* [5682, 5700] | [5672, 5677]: 1.02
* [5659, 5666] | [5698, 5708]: 1.01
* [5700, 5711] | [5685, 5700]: 1.01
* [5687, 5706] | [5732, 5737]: 1.01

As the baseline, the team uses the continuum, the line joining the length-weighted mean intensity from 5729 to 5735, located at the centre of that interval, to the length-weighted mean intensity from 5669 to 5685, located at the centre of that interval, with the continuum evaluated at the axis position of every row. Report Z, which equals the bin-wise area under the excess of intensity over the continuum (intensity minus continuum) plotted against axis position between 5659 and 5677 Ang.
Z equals 0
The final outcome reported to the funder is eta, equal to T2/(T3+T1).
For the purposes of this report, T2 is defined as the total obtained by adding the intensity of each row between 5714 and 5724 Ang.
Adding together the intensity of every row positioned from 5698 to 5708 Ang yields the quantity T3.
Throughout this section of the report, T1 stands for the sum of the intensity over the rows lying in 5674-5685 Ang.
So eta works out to 0.525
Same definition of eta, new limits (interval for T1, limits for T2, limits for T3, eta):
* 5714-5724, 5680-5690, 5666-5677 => 0.467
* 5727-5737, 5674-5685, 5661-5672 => 0.494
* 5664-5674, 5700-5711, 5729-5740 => 0.481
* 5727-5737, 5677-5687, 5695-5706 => 0.482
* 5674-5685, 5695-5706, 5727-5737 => 0.493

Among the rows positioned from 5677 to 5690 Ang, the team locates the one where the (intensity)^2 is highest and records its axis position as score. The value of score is 5678.20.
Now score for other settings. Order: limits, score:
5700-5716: 5714.92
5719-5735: 5720.19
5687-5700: 5696.53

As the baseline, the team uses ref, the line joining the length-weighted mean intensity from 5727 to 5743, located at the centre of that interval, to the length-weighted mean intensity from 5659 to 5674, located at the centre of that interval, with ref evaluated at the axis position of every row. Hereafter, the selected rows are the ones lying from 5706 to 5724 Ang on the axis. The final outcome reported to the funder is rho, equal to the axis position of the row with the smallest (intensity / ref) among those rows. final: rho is 5709.66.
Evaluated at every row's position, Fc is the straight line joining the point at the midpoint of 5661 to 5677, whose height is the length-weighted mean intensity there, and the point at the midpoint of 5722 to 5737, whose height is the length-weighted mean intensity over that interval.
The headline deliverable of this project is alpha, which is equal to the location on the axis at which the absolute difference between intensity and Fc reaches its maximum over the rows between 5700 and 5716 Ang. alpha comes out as 5701.78 Ang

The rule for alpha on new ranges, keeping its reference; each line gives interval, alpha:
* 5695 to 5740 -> 5701.78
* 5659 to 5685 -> 5659.92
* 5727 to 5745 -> 5736.02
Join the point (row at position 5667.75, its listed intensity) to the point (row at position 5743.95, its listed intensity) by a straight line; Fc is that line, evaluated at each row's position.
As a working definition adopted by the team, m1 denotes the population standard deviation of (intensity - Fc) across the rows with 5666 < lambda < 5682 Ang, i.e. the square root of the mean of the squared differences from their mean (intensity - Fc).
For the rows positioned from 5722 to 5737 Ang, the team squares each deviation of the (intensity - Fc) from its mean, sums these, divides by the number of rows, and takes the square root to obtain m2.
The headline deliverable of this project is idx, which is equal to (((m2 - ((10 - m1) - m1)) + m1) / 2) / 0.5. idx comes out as -9.62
